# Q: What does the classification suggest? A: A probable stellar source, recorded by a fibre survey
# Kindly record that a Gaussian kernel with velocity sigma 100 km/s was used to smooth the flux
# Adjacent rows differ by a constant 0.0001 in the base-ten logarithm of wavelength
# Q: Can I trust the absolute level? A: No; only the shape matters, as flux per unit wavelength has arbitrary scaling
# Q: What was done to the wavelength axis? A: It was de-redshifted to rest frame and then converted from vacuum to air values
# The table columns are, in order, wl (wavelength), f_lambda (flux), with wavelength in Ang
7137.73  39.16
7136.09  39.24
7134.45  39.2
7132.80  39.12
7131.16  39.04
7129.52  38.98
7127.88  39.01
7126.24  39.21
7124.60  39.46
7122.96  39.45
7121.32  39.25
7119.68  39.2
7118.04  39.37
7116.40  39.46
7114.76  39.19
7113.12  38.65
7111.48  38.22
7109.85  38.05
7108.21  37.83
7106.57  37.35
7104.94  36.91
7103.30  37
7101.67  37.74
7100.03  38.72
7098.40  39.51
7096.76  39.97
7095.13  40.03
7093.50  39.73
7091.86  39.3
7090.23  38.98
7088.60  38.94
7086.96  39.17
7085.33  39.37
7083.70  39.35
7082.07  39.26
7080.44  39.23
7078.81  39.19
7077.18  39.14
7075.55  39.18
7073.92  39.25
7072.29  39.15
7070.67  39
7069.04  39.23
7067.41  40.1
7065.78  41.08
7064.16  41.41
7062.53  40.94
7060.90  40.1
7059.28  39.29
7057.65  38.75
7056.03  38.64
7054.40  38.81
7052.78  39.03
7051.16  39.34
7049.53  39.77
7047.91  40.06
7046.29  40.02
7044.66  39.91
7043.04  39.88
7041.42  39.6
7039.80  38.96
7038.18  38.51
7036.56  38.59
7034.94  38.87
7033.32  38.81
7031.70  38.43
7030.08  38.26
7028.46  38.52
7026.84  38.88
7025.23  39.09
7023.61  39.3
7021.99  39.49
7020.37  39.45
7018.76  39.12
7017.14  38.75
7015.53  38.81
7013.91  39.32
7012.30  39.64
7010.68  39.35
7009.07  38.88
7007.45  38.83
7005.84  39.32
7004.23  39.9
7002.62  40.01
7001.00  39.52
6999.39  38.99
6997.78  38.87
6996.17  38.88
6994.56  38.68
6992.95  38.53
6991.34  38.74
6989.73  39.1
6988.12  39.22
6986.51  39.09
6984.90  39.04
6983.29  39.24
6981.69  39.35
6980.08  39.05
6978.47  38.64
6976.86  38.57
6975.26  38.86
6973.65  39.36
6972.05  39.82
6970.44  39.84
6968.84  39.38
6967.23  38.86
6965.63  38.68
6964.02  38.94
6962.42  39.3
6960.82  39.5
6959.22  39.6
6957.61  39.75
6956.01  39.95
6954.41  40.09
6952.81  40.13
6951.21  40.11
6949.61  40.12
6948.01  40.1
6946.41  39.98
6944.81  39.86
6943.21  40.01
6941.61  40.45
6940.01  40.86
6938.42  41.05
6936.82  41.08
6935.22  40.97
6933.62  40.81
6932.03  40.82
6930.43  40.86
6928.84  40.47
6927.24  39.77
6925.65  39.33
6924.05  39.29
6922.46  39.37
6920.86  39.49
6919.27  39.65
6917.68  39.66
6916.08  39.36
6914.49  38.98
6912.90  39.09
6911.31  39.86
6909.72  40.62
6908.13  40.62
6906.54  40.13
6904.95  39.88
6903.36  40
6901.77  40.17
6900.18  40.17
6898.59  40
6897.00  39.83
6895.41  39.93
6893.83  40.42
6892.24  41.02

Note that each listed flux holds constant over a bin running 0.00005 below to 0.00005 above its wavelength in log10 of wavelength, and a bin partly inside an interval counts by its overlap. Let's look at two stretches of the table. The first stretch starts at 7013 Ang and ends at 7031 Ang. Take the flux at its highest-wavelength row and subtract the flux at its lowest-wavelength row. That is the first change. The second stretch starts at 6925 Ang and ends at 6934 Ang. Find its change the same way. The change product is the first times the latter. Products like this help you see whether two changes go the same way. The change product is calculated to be -1.6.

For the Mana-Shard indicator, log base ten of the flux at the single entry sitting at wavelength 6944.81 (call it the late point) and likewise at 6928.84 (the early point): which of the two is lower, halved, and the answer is 0.800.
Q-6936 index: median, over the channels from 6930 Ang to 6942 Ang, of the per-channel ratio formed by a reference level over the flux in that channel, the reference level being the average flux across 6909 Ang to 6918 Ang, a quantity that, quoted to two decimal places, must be 0.97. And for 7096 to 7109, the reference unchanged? 1.05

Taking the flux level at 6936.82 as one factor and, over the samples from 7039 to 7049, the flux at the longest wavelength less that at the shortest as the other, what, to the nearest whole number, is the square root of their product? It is 7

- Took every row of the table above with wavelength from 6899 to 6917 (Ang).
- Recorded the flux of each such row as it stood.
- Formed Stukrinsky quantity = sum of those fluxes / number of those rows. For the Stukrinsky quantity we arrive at 39.9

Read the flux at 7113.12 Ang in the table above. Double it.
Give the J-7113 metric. 77.3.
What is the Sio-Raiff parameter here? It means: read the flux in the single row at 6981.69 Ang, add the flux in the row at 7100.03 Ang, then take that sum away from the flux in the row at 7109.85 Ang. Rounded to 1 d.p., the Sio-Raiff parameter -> -40.0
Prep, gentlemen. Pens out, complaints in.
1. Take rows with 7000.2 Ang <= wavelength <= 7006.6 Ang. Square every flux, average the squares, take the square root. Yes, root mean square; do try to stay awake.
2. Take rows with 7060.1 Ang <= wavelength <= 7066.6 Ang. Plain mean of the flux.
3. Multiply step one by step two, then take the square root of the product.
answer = 40.3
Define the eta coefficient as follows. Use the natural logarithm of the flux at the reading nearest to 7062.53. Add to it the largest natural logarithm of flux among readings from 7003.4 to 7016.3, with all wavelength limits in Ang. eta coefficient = 7.40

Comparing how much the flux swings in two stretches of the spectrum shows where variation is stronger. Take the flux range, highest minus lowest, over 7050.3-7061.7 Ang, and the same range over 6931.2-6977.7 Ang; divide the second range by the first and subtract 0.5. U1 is 1.2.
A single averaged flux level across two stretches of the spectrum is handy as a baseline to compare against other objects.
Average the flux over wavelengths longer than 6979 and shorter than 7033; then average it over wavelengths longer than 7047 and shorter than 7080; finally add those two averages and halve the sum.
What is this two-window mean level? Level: 39.3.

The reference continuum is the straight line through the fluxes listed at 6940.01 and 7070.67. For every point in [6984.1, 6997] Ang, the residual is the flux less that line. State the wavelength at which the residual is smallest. 6992.95 Ang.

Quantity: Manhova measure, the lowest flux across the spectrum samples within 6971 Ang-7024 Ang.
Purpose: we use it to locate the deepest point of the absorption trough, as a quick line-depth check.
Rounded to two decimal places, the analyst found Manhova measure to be 38.53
